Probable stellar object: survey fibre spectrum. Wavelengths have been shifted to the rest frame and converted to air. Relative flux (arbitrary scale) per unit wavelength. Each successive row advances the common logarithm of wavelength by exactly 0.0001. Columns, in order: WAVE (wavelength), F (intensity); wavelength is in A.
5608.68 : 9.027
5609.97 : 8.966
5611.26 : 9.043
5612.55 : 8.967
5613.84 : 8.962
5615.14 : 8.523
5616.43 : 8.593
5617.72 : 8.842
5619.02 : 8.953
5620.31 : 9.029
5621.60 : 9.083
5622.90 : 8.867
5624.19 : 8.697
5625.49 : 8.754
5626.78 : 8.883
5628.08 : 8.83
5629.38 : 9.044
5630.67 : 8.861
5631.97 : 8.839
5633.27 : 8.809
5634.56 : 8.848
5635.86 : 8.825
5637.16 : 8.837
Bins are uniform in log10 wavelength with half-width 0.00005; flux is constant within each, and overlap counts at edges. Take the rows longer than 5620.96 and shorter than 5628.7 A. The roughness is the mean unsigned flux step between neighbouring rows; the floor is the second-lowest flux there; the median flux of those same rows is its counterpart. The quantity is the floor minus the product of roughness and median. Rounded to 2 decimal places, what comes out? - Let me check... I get 7.65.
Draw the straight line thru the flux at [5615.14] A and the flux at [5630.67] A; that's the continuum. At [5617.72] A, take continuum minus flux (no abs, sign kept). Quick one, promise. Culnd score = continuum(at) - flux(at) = -0.26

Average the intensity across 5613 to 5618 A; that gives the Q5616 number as 8.73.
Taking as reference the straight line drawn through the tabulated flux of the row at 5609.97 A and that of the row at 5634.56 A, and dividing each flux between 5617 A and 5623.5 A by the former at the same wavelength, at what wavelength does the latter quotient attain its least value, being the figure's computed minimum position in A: 5617.72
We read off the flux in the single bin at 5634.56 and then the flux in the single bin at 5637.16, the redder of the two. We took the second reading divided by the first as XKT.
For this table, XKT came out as 1.00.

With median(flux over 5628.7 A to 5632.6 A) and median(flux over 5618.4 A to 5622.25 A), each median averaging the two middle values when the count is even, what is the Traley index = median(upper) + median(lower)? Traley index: 17.9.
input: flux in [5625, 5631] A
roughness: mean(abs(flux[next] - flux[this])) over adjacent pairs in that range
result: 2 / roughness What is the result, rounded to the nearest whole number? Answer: 14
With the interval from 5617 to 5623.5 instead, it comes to 18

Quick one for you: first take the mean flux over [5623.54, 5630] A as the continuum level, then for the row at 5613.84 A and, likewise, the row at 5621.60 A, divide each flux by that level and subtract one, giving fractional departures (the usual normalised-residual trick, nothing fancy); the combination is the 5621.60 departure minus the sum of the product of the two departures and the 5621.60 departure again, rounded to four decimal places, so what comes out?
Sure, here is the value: -0.0004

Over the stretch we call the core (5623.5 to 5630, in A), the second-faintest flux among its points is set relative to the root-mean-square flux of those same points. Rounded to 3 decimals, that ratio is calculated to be 0.990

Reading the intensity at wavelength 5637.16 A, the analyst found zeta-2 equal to 8.837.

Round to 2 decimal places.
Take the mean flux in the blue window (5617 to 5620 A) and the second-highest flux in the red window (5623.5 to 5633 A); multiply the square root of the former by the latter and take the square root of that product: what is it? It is 5.15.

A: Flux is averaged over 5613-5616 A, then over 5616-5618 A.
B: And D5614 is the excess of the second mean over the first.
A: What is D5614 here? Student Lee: -0.02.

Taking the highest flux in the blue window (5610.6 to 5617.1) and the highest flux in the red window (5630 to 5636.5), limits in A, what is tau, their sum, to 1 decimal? 17.9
